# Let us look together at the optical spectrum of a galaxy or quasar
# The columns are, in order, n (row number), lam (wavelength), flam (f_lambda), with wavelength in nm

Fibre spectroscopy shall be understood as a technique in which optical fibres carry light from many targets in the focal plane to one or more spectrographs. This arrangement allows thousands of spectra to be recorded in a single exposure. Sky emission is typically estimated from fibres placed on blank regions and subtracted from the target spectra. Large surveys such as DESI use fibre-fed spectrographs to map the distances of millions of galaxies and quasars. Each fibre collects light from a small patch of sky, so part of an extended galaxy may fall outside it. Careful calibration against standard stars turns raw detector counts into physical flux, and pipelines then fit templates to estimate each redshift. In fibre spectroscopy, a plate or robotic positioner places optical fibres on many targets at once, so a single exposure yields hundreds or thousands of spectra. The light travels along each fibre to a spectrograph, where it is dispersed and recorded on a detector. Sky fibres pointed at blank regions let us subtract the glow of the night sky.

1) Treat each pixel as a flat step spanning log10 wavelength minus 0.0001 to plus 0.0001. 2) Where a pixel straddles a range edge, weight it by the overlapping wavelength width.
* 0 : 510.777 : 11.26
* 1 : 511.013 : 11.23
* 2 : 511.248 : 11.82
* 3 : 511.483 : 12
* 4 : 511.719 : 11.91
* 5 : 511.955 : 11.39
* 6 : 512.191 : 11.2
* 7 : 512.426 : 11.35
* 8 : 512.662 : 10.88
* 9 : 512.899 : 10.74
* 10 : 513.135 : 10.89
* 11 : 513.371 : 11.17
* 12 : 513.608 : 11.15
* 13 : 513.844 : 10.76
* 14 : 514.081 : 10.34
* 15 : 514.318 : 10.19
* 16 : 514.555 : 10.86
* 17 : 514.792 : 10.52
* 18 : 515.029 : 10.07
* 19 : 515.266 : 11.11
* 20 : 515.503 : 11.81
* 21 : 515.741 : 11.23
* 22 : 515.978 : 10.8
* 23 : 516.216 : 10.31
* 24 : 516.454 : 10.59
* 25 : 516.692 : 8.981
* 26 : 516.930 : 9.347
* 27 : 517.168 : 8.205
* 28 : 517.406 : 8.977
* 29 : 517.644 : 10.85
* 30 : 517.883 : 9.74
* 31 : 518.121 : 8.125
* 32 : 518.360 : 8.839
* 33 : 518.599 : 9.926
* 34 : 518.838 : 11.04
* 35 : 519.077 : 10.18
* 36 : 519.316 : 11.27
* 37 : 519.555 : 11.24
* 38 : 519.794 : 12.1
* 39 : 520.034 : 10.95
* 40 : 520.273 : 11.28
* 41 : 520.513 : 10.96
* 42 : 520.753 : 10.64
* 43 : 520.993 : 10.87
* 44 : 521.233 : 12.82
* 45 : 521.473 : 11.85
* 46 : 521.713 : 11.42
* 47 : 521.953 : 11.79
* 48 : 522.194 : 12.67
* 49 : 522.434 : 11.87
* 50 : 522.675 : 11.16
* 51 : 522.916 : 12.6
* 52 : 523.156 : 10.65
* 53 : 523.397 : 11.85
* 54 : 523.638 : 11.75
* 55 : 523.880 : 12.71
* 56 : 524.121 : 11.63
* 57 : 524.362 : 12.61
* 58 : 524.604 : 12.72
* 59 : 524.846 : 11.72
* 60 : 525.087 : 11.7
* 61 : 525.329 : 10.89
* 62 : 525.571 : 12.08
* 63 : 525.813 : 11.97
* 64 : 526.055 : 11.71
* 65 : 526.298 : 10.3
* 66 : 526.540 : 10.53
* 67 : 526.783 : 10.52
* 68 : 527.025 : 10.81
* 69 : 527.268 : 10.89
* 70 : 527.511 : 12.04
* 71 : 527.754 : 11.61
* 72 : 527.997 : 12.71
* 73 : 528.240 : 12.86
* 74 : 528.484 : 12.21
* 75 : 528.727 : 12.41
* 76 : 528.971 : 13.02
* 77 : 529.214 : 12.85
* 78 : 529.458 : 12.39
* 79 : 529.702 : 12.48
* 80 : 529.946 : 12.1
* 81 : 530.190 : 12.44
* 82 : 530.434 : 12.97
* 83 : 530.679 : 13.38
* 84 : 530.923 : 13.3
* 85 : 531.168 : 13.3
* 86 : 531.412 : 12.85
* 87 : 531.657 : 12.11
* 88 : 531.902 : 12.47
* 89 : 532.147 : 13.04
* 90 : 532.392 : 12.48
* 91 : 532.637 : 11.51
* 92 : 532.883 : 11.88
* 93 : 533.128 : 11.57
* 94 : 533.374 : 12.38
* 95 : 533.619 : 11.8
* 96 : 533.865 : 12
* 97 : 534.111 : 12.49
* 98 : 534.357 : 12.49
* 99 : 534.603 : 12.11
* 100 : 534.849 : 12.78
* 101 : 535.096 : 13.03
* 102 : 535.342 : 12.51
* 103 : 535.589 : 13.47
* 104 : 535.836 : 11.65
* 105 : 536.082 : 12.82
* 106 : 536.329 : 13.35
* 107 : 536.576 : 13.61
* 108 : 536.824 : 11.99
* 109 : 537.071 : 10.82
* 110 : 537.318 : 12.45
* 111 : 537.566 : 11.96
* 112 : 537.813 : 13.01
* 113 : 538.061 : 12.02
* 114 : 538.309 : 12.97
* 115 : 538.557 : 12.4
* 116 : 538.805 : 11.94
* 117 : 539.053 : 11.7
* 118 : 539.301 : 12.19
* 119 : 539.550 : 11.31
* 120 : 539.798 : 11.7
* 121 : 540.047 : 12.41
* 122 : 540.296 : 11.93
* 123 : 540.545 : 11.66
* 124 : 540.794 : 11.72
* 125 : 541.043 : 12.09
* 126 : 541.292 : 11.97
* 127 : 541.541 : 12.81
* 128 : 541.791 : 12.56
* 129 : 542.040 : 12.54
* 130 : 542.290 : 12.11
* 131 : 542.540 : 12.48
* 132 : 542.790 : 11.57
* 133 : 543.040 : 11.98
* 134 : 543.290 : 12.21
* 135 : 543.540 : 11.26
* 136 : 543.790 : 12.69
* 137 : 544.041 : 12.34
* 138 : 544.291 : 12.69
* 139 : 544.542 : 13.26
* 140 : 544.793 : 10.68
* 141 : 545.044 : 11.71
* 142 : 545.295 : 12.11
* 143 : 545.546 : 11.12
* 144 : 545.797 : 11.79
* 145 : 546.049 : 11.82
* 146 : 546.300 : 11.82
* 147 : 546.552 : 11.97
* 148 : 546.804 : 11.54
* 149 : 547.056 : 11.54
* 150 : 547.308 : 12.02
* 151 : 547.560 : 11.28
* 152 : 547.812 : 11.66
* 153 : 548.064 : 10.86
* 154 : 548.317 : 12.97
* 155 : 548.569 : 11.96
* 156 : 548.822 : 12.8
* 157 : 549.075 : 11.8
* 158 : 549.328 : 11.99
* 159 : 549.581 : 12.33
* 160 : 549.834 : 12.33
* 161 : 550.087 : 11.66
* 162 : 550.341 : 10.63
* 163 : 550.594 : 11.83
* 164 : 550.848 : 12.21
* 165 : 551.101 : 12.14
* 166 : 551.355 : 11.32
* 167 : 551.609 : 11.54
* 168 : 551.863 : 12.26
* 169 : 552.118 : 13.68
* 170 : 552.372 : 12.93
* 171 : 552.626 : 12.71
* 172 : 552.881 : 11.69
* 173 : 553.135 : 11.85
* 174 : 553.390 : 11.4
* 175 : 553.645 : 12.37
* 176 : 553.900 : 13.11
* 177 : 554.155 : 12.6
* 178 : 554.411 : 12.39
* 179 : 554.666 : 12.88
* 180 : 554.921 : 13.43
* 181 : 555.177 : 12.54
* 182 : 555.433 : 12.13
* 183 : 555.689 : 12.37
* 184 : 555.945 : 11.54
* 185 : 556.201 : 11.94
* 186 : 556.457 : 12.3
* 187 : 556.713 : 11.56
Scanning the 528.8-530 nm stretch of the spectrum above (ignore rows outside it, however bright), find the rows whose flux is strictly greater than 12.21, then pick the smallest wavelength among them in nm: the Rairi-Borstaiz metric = 528.971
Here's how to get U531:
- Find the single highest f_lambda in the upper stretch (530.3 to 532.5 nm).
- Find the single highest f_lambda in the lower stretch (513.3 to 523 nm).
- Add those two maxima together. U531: 26.2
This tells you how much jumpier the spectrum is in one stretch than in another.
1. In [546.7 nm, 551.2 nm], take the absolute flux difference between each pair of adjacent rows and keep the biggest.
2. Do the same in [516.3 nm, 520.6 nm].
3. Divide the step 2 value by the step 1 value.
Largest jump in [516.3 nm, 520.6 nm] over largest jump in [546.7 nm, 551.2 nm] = 0.89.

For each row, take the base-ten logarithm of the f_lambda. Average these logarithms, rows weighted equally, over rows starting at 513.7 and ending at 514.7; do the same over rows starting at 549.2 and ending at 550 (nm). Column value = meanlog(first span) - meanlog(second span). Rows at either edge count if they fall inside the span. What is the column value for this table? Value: -0.06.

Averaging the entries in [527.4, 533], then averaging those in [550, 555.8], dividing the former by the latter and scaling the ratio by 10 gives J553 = 10.2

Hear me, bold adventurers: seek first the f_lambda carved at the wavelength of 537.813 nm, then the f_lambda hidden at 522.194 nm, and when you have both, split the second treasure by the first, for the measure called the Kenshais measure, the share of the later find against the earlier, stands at 0.97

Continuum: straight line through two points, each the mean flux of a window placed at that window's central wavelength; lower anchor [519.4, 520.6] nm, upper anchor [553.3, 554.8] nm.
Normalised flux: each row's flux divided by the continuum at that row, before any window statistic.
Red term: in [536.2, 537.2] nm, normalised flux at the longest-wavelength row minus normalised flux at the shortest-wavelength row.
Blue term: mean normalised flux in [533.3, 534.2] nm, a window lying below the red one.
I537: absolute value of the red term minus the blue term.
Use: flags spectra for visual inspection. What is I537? 1.25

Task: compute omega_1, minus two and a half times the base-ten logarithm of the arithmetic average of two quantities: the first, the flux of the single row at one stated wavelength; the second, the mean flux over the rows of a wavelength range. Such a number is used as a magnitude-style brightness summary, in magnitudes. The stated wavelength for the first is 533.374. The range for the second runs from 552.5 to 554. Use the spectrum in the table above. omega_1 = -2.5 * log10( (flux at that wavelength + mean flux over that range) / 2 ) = -2.72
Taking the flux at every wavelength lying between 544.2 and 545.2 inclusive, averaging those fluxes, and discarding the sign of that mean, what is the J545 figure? 12.1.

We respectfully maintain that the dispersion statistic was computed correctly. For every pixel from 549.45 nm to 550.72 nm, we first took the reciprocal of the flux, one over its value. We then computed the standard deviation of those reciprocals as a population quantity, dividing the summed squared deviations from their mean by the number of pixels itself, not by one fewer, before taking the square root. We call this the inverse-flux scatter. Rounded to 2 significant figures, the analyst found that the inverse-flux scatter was 0.0048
